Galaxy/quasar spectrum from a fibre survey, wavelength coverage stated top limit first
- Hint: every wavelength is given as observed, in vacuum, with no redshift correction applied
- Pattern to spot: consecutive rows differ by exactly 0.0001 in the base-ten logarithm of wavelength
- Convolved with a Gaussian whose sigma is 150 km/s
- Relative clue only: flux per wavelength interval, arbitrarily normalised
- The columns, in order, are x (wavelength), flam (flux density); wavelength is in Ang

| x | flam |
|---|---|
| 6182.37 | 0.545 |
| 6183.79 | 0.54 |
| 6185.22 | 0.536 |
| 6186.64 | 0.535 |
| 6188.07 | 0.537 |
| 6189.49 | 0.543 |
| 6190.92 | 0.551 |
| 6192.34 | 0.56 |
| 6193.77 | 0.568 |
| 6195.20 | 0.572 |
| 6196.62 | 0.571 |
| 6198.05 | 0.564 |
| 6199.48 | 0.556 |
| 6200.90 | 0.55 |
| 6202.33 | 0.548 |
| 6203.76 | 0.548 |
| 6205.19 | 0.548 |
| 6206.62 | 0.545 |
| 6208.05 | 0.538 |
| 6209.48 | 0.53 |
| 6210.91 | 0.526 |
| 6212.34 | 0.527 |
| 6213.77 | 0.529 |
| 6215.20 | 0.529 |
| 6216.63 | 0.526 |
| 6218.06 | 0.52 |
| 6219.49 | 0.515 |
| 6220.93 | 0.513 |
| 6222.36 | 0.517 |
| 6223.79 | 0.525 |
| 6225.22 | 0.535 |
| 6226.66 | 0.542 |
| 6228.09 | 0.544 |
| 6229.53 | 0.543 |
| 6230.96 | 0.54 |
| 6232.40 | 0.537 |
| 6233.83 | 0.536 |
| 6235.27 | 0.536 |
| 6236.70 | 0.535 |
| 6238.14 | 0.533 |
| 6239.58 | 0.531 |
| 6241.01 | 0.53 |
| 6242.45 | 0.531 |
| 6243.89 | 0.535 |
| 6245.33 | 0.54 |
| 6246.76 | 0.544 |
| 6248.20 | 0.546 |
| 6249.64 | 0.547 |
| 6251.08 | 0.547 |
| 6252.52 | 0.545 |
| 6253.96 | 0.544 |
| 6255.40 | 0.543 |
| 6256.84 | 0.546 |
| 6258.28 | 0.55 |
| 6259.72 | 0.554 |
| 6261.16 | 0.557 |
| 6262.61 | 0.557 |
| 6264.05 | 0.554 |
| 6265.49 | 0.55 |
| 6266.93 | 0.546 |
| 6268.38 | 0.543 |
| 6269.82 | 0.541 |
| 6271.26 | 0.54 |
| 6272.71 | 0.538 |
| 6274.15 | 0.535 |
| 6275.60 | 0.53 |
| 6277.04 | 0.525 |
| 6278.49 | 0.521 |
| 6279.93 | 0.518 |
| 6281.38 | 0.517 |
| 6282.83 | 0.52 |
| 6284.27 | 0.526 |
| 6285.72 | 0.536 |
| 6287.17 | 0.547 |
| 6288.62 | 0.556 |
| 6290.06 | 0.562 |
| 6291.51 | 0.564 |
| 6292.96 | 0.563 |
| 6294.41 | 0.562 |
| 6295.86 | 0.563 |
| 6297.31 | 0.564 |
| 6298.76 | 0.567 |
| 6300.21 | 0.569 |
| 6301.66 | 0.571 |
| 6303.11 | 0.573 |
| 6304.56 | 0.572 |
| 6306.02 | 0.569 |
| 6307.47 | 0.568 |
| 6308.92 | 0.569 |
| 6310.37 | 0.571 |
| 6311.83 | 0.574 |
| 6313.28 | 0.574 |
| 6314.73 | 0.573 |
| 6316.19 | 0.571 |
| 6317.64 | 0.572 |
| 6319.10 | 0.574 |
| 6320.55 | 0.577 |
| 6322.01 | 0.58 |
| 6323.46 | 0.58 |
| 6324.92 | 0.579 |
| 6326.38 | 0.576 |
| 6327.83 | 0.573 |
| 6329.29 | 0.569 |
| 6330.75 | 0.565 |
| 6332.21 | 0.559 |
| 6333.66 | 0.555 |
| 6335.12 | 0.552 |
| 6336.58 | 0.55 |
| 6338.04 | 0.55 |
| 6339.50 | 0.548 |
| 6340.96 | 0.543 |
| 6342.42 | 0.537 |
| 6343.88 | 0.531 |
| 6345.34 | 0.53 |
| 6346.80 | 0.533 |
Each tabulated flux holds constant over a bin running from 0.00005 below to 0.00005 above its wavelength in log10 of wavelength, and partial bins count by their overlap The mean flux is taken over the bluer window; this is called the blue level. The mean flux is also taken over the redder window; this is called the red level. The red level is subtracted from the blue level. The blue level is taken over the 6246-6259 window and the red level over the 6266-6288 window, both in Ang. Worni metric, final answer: 0.01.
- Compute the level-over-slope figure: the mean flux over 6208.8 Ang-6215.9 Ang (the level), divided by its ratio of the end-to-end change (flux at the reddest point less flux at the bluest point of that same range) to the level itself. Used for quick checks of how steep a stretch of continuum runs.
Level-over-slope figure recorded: -279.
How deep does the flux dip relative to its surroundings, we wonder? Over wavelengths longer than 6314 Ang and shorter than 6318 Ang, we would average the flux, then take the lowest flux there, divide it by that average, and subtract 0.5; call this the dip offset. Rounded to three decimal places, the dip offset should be 0.498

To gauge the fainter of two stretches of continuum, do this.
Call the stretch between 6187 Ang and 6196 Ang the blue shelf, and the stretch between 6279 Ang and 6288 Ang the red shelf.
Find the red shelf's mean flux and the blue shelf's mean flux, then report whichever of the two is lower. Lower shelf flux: 0.527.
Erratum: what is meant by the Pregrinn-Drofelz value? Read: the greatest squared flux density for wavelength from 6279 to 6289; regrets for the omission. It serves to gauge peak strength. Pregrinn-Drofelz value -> 0.309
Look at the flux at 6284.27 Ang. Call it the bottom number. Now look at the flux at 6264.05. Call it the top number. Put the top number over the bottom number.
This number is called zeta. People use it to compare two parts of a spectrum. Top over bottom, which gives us 1.05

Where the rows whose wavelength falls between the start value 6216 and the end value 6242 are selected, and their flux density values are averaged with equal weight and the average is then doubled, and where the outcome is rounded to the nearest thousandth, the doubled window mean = 1.062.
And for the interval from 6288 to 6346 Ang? 1.128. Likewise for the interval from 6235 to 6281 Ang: 1.081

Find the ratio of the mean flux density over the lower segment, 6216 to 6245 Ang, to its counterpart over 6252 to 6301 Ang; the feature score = 0.97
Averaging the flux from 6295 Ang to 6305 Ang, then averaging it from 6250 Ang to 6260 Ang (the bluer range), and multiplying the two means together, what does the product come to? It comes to 0.311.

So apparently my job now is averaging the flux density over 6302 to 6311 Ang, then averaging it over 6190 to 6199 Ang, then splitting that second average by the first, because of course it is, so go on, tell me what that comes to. 0.99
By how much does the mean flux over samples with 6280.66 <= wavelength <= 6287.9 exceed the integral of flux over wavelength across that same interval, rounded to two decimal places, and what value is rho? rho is -3.30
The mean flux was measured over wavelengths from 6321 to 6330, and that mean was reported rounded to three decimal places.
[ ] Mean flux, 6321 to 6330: 0.576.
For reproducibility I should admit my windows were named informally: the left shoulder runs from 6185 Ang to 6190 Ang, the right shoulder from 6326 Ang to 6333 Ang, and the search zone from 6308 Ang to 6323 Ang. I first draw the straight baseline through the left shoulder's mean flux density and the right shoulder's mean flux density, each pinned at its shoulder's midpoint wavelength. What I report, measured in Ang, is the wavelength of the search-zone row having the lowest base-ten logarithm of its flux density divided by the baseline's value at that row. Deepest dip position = 6308.92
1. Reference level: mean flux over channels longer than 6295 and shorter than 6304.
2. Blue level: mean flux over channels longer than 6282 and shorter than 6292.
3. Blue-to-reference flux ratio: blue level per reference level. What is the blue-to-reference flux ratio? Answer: 0.96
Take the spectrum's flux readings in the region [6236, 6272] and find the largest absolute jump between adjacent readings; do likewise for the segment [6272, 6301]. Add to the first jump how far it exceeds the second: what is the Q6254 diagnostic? -0.0010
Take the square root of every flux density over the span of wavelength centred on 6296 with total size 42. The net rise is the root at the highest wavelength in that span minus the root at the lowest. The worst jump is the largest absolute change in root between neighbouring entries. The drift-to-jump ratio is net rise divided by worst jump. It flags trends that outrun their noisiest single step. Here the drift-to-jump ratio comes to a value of 3.7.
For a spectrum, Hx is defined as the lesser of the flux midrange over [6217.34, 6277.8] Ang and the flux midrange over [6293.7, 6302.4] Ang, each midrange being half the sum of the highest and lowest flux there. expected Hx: 0.535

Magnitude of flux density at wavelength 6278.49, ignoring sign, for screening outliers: 0.52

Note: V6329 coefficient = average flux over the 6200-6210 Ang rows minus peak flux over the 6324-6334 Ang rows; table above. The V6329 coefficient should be -0.035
